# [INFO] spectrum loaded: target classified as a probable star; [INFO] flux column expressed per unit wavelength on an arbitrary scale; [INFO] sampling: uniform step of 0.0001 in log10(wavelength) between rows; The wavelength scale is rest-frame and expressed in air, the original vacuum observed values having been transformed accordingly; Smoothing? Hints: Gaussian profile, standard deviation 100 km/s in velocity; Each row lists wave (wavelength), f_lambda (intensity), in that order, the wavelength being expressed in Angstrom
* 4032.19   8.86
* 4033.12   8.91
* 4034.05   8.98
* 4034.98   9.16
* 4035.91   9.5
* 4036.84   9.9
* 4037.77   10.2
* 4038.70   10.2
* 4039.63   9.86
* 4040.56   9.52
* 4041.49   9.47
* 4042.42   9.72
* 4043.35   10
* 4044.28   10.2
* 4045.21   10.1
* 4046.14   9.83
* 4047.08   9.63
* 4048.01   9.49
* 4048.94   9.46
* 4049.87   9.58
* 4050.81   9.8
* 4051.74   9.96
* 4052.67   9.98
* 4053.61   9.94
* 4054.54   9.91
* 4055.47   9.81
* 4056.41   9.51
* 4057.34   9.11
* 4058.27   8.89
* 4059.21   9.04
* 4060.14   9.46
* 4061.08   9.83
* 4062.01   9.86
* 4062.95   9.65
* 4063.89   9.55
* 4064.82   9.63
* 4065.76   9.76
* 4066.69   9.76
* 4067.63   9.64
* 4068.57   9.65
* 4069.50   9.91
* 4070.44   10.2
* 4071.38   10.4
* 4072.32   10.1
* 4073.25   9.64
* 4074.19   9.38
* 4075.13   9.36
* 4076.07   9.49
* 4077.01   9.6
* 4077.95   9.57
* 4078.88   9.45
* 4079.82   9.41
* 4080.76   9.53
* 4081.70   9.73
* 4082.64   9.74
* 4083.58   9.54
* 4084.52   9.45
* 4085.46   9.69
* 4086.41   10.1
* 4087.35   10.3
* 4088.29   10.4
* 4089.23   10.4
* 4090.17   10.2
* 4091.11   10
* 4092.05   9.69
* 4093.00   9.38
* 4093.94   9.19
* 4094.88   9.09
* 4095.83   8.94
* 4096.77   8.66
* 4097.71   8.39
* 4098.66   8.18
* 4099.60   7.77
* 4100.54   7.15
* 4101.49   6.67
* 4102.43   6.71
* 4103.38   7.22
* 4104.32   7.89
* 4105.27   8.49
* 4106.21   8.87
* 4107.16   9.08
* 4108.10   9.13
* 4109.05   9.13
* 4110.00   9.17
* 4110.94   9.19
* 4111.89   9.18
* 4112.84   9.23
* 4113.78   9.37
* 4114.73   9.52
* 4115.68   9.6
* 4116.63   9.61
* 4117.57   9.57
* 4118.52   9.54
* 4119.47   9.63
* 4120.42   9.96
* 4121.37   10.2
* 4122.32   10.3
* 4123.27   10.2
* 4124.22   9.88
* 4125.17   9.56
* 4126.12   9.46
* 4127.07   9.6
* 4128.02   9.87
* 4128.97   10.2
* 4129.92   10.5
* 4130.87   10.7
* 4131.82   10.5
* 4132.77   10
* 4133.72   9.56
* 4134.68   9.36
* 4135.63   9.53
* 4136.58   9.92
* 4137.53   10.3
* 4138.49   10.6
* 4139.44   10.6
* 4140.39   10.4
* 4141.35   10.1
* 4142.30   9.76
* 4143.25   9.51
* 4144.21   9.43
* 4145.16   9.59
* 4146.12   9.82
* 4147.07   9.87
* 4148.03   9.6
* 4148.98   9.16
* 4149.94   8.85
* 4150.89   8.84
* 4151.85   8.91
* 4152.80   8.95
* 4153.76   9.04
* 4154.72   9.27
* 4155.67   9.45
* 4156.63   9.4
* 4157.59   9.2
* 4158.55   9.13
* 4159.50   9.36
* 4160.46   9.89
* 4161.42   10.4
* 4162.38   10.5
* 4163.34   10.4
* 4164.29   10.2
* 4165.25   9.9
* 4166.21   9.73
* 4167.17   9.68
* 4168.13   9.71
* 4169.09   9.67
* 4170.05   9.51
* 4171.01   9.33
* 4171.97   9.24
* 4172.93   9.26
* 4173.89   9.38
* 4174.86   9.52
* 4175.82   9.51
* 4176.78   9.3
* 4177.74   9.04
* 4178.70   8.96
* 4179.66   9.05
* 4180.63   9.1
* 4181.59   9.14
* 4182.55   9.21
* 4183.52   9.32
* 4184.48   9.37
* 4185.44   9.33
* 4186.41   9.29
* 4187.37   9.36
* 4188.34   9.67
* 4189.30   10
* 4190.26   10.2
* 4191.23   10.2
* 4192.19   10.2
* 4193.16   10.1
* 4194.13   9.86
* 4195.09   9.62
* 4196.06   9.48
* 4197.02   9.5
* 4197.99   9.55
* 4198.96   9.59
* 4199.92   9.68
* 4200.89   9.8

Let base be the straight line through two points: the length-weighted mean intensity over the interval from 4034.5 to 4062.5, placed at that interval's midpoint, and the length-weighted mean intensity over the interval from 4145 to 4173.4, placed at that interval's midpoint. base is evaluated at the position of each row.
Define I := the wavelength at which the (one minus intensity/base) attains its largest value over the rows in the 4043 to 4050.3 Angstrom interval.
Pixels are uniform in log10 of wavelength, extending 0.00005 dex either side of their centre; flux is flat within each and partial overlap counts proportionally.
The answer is 4048.94 Angstrom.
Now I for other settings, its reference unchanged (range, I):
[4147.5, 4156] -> 4150.89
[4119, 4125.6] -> 4125.17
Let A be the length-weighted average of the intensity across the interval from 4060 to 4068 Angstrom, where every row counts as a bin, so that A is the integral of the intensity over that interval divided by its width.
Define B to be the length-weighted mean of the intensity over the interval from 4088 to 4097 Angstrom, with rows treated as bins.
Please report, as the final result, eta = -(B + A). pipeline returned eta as -19.3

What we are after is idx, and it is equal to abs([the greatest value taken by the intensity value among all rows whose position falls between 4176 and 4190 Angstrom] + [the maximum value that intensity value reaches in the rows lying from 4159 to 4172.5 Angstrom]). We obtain 20.5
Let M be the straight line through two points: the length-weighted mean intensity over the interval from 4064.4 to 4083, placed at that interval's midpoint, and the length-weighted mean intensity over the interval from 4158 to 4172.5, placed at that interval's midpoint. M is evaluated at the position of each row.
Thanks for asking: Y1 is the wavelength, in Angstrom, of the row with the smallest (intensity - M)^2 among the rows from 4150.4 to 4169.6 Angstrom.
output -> 4166.21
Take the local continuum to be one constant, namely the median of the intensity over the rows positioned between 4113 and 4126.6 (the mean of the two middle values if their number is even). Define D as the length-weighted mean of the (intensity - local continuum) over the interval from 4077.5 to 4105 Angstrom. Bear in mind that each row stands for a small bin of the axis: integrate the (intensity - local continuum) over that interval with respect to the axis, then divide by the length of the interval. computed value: -0.56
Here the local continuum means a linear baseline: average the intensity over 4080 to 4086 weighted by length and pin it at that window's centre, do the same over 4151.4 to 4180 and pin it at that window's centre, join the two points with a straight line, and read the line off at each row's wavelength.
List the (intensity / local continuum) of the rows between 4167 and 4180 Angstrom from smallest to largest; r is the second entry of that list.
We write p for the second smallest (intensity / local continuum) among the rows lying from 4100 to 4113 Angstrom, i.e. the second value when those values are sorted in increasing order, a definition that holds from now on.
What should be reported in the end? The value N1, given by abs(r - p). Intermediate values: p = 0.70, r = 0.95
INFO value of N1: 0.25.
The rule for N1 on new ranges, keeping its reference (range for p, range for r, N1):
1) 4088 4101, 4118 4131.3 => 0.19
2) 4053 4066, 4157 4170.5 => 0.03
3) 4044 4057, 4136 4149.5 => 0.00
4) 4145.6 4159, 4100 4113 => 0.23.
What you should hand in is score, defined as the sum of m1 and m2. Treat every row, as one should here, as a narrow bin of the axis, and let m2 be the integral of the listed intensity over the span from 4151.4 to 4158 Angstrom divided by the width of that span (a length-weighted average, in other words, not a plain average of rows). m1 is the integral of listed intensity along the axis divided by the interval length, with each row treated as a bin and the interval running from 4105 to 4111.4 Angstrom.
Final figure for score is 18.2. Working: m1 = 9.0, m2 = 9.2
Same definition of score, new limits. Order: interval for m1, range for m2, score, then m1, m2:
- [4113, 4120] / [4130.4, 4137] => 19.5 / 9.5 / 9.9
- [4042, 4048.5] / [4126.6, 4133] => 20.1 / 9.9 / 10.2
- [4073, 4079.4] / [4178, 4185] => 18.7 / 9.5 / 9.2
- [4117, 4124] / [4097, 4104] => 17.4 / 9.9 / 7.5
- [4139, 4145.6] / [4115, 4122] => 19.6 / 9.9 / 9.7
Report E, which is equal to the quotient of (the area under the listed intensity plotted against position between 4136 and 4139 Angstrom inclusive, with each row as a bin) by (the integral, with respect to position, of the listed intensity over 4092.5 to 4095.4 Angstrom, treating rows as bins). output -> 1.15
